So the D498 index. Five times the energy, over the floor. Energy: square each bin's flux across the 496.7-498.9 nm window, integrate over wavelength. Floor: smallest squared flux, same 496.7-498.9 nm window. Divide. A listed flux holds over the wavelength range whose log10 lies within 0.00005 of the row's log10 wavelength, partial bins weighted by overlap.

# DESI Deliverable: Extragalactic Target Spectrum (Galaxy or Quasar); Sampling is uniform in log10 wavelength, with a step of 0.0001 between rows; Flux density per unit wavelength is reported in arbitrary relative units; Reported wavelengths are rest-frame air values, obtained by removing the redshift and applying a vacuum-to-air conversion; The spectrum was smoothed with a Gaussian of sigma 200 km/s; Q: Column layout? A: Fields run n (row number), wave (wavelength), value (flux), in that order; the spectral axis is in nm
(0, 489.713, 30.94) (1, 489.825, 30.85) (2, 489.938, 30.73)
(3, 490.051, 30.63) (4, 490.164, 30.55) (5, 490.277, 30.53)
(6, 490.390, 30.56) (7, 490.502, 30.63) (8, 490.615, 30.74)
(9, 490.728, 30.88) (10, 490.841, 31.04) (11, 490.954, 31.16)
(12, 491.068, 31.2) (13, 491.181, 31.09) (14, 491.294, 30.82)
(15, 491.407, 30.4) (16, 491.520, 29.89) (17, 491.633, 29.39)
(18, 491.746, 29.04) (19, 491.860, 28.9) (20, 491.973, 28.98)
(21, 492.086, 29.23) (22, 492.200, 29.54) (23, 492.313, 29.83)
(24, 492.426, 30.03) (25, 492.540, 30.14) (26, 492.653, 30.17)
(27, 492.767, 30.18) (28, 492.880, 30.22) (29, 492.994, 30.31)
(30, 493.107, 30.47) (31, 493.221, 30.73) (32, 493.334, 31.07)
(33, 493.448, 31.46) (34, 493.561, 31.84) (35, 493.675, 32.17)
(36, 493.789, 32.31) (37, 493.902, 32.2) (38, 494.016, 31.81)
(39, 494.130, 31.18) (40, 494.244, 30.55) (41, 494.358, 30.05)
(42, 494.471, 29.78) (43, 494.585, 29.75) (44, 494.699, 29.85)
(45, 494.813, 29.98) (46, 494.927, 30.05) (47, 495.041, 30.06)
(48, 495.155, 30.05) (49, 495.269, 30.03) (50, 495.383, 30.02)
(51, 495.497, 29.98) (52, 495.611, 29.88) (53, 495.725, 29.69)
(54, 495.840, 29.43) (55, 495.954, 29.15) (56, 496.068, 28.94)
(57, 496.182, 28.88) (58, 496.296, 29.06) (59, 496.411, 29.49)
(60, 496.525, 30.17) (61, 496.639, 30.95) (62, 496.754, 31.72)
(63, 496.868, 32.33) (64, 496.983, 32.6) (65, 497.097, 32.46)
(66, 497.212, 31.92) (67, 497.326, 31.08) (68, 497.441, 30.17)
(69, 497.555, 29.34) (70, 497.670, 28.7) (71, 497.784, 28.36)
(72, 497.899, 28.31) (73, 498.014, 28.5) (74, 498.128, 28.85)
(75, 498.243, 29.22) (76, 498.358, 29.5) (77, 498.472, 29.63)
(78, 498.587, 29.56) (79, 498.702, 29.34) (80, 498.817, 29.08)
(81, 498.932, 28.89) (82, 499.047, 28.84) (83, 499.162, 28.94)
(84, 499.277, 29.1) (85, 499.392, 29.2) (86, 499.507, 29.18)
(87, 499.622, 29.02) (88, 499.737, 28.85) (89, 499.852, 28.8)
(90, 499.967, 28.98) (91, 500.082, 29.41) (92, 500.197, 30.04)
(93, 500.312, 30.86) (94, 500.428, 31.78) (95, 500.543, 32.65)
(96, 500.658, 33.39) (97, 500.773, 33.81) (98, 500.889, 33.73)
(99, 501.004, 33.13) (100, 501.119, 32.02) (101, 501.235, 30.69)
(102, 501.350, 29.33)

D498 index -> 12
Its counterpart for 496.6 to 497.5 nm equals 5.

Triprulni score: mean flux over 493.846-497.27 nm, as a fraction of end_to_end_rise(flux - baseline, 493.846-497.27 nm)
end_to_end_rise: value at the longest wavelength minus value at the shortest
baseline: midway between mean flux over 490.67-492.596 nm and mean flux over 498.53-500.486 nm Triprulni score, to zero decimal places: -109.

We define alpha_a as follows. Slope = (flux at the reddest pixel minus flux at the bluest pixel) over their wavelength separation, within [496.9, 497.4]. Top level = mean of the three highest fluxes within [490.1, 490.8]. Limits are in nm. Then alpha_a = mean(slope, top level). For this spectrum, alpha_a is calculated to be 13.2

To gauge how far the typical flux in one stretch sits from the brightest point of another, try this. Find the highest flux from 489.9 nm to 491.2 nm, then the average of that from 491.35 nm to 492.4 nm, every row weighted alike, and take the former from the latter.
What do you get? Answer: -1.7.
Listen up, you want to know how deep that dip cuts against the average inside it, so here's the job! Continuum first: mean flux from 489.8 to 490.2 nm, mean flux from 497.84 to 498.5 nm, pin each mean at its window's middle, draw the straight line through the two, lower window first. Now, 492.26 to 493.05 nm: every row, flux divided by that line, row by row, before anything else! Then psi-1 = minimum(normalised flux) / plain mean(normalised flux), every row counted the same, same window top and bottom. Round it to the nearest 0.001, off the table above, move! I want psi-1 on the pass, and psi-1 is 0.988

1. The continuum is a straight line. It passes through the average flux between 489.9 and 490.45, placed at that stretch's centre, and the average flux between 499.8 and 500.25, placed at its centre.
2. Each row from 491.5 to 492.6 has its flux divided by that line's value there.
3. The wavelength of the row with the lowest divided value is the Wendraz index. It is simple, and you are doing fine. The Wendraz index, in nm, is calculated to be 491.860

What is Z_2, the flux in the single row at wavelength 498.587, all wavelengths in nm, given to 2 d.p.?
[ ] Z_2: 29.56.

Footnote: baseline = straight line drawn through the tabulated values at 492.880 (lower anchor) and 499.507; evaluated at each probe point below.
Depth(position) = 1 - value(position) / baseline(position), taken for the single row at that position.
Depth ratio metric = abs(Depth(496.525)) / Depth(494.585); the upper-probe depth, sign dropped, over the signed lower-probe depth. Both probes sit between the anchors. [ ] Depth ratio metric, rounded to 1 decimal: 2.6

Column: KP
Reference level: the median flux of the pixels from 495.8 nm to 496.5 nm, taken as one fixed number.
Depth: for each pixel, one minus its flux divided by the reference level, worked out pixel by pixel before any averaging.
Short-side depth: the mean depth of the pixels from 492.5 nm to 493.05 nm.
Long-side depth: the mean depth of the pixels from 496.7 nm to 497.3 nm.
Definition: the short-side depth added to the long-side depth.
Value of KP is -0.14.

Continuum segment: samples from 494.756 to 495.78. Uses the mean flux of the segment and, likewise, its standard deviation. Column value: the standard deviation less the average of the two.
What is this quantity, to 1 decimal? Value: -14.9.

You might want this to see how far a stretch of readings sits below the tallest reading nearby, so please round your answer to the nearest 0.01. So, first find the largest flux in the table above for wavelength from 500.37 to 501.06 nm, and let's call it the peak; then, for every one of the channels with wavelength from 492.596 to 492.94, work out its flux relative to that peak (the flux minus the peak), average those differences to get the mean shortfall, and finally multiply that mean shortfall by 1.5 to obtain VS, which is -5.43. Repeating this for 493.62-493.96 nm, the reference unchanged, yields -2.38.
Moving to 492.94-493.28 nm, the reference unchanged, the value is -4.96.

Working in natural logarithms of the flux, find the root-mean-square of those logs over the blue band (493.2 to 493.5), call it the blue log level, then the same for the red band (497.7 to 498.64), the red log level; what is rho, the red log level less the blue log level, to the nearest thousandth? -0.070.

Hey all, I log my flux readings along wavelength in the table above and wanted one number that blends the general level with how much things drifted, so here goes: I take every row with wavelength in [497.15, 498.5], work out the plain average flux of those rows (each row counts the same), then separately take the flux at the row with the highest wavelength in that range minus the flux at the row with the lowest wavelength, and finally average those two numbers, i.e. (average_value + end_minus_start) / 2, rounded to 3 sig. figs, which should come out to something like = 13.6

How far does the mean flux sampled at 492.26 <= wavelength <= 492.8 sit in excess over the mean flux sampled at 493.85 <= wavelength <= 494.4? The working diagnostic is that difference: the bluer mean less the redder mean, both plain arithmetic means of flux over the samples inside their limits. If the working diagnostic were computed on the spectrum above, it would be -1.1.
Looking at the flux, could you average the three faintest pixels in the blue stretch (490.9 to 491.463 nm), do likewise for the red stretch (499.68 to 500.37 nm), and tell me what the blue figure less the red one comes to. 1.9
